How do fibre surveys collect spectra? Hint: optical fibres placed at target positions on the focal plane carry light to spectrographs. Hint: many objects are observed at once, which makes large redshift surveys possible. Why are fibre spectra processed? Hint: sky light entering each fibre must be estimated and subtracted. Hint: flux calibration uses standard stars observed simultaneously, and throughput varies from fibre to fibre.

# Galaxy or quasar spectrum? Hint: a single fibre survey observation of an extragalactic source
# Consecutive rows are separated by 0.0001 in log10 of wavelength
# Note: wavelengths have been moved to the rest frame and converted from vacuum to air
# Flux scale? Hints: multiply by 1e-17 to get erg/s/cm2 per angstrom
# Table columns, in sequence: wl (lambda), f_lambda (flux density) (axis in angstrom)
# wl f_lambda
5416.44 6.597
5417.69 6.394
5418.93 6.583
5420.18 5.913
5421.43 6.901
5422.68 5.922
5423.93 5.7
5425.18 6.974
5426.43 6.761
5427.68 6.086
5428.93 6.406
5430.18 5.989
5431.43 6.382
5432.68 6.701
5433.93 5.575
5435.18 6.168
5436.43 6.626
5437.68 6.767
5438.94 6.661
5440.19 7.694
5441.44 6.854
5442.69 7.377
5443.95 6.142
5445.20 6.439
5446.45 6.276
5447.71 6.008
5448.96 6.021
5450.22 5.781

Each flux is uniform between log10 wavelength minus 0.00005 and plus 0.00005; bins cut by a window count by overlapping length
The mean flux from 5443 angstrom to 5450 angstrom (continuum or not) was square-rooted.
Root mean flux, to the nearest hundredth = 2.49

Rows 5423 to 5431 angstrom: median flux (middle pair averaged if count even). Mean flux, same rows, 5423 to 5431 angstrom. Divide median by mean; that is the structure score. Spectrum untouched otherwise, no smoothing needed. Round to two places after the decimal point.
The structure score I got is 0.99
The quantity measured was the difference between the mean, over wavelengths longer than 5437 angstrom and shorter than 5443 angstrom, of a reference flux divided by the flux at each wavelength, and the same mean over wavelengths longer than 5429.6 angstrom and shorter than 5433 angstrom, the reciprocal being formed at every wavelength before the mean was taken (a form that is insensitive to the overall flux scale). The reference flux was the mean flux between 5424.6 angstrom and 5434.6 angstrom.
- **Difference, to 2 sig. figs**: -0.10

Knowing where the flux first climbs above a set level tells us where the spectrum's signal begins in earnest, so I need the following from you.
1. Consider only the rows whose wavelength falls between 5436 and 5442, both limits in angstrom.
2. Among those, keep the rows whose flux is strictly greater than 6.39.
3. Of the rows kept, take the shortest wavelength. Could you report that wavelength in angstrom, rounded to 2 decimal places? 5436.43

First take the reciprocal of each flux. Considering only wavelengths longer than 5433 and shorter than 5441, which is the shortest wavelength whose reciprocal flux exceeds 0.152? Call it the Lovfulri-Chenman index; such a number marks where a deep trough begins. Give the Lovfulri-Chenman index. 5433.93 angstrom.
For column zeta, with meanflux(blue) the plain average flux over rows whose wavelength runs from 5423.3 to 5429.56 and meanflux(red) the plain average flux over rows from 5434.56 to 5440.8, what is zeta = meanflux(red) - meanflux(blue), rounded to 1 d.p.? 0.4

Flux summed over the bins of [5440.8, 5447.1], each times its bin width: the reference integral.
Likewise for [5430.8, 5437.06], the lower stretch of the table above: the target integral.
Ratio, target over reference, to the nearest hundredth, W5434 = 0.95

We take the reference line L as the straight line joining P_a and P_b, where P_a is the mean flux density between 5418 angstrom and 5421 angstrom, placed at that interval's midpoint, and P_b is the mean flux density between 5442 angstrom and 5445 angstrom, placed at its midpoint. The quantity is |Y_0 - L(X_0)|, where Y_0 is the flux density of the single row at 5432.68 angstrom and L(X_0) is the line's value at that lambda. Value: 0.17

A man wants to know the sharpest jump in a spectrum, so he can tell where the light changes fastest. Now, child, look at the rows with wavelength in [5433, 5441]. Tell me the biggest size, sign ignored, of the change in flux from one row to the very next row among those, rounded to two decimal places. 1.03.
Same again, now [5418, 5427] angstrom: 1.27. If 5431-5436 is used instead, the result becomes 1.13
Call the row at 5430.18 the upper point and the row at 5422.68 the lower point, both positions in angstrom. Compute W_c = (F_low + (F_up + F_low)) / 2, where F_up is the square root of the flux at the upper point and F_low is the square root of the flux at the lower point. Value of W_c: 3.66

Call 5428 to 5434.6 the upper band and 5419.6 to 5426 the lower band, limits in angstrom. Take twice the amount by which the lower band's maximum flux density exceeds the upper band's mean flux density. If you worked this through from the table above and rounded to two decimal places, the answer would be 1.53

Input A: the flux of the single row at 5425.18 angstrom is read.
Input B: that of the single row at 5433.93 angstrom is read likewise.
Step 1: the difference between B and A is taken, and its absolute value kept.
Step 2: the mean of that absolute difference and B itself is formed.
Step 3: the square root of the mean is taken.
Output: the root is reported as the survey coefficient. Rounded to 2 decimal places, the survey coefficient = 1.87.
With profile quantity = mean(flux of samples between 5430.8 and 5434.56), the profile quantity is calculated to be 6.22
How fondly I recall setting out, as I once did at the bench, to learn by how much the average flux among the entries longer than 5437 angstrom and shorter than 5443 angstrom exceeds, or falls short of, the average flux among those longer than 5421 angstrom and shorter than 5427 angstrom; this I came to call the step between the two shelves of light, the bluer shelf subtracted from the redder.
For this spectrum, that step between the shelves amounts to 0.6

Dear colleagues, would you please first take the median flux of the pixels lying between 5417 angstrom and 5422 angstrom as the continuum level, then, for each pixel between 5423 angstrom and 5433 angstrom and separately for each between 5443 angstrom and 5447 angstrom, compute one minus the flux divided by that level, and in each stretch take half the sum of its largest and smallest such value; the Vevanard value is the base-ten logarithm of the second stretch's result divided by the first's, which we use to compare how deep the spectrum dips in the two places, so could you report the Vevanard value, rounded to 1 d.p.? 0.1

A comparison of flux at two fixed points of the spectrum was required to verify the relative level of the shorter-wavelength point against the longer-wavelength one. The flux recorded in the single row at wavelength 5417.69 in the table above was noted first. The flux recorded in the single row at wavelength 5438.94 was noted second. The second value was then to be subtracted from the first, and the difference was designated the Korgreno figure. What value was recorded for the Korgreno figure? -0.3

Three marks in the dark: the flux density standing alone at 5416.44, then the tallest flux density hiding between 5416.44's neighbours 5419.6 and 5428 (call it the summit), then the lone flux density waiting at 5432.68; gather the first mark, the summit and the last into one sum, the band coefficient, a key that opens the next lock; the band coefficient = 20.3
